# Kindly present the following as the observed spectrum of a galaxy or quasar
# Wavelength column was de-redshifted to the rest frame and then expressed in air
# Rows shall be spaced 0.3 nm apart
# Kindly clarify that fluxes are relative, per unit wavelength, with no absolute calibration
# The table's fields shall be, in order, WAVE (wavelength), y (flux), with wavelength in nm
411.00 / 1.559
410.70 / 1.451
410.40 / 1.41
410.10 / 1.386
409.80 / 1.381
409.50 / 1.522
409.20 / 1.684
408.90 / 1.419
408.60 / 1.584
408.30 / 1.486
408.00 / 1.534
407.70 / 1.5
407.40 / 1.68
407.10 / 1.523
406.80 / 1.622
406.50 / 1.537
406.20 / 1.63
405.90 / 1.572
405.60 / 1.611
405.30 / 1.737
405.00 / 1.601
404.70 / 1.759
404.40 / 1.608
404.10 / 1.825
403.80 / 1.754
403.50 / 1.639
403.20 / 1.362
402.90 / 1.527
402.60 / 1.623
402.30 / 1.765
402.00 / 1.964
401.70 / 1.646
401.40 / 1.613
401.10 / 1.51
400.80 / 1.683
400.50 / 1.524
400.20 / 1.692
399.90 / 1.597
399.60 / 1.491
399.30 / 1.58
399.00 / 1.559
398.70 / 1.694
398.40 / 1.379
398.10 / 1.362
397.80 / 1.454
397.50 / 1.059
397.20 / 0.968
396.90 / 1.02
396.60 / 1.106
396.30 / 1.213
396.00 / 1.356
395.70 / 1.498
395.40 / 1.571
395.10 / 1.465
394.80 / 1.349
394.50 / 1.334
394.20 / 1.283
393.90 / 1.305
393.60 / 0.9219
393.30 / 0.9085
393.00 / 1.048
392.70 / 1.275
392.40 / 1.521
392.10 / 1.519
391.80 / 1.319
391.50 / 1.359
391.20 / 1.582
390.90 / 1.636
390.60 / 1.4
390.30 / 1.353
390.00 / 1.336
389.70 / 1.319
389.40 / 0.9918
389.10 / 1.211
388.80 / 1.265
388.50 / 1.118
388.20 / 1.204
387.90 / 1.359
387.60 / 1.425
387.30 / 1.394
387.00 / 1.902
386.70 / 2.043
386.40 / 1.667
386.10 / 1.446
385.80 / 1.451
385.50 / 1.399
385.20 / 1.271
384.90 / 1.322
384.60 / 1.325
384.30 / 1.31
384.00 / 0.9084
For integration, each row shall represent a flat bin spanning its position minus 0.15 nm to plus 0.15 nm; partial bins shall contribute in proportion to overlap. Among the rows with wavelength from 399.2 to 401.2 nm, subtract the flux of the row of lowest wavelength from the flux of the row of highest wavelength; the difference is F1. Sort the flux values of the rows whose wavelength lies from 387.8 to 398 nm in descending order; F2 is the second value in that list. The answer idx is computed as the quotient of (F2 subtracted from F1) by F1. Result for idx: 24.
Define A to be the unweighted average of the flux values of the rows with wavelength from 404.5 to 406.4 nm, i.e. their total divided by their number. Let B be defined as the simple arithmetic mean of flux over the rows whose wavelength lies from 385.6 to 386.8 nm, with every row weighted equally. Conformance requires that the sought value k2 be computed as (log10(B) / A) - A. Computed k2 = -1.5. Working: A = 1.7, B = 1.65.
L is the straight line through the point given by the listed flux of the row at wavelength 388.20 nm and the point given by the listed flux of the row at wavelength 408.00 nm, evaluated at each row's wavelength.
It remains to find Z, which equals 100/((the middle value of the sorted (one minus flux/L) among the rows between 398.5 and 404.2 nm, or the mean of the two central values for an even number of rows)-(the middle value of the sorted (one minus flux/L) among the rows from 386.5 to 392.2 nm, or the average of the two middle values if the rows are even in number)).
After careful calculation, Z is -2198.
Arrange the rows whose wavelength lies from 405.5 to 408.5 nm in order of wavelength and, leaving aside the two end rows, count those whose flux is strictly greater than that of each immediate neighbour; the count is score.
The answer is 4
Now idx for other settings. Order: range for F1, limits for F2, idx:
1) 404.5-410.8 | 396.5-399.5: 6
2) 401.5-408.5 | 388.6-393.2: 11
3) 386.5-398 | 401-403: 4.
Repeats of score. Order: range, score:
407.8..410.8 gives 2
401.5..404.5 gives 2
